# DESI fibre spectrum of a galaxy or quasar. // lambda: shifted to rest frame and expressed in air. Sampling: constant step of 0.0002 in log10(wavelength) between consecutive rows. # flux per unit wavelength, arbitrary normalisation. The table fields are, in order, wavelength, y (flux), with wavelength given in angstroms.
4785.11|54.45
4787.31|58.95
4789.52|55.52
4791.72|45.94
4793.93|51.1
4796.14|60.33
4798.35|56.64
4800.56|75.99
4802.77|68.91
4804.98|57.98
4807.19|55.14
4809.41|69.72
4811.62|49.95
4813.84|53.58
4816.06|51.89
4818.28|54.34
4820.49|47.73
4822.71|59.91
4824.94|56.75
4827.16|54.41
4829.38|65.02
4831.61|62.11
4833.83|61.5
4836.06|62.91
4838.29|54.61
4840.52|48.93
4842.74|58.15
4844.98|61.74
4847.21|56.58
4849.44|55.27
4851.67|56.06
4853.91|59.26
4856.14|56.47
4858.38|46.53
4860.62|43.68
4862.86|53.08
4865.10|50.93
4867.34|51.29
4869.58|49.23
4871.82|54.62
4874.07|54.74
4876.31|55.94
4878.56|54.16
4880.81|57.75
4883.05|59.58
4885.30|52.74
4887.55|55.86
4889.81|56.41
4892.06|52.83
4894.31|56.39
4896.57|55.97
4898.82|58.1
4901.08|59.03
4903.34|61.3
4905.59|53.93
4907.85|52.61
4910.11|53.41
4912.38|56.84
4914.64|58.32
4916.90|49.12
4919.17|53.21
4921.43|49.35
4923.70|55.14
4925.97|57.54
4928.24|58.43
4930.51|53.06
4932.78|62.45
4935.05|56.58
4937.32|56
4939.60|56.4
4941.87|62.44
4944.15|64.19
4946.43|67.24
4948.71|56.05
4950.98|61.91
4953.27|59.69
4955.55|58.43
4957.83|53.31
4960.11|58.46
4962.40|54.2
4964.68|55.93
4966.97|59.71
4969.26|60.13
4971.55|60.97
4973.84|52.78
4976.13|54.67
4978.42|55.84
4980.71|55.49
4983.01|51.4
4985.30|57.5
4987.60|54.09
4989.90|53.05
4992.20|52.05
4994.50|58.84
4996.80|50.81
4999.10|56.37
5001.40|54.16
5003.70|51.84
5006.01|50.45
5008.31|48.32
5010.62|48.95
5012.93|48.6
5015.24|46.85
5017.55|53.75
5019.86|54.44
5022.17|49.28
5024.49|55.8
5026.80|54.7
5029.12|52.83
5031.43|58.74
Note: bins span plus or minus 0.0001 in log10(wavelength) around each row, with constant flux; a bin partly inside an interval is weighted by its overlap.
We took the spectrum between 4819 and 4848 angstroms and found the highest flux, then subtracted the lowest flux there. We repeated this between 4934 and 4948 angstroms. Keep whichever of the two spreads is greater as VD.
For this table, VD 17.3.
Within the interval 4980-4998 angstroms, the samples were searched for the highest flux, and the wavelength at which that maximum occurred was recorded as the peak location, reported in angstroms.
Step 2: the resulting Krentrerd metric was 4994.50 angstroms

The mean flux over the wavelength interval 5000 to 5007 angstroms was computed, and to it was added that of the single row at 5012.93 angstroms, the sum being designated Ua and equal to 101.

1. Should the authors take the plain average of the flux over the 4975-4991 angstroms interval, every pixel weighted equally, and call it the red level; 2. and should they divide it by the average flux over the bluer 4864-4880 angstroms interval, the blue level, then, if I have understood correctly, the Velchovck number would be 1.03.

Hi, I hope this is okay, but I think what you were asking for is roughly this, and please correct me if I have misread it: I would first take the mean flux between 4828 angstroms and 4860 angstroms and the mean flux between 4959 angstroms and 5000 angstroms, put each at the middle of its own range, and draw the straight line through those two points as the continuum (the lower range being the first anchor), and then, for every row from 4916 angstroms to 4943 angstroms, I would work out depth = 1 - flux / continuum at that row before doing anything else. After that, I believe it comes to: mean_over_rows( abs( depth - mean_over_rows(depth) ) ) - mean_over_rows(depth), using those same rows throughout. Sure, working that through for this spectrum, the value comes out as 0.05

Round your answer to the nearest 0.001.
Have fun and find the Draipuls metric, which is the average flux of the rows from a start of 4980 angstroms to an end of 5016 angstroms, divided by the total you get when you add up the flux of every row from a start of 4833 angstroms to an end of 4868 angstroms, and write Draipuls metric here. 0.060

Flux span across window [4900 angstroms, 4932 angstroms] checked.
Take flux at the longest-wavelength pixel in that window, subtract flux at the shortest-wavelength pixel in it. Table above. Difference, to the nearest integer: -6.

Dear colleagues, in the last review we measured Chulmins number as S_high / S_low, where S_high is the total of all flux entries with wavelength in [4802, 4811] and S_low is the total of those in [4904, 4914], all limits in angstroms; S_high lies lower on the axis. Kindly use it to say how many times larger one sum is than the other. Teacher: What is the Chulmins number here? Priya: 1.16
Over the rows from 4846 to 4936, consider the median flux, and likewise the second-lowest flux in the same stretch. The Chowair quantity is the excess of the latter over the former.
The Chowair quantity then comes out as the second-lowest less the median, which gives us -9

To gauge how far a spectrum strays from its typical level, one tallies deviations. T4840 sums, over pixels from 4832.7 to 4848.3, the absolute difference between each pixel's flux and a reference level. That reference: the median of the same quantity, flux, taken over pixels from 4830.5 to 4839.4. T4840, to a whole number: 30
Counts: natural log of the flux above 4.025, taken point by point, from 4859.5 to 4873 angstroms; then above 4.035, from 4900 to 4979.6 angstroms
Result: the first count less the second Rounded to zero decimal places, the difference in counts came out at -18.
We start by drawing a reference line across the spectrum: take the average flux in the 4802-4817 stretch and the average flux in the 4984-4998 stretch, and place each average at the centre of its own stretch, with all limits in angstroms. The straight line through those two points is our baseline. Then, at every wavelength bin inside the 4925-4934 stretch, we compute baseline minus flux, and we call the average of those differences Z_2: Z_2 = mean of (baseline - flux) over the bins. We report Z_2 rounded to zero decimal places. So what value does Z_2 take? -2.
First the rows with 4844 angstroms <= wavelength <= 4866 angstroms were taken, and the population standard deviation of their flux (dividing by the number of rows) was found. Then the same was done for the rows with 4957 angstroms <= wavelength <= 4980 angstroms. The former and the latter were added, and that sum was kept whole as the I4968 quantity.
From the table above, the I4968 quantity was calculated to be 8.1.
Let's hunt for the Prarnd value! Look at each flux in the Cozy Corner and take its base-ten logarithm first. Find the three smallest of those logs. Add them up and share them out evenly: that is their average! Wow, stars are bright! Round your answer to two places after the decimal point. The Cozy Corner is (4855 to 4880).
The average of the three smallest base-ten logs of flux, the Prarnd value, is 1.67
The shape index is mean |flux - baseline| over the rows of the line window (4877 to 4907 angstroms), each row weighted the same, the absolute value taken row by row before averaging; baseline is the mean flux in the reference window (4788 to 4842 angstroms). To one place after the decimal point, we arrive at 2.3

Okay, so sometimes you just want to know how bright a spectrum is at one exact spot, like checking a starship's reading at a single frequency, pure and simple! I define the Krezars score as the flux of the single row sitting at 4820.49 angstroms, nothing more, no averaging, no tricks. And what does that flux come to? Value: 47.73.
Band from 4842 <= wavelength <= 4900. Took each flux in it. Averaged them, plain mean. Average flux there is 54.7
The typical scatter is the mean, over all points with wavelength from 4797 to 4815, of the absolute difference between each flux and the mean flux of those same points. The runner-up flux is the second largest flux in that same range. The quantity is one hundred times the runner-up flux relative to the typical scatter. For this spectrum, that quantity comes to 881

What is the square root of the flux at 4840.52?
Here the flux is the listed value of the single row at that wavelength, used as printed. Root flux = 6.99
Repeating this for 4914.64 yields 7.64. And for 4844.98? 7.86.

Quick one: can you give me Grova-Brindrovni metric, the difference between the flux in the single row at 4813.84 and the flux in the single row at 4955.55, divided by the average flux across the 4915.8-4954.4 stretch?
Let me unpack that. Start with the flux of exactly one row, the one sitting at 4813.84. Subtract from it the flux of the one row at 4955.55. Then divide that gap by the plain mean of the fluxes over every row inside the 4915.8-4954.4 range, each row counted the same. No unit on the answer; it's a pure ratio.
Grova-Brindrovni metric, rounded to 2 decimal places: -0.08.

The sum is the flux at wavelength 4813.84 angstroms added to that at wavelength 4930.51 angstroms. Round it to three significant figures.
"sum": 107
